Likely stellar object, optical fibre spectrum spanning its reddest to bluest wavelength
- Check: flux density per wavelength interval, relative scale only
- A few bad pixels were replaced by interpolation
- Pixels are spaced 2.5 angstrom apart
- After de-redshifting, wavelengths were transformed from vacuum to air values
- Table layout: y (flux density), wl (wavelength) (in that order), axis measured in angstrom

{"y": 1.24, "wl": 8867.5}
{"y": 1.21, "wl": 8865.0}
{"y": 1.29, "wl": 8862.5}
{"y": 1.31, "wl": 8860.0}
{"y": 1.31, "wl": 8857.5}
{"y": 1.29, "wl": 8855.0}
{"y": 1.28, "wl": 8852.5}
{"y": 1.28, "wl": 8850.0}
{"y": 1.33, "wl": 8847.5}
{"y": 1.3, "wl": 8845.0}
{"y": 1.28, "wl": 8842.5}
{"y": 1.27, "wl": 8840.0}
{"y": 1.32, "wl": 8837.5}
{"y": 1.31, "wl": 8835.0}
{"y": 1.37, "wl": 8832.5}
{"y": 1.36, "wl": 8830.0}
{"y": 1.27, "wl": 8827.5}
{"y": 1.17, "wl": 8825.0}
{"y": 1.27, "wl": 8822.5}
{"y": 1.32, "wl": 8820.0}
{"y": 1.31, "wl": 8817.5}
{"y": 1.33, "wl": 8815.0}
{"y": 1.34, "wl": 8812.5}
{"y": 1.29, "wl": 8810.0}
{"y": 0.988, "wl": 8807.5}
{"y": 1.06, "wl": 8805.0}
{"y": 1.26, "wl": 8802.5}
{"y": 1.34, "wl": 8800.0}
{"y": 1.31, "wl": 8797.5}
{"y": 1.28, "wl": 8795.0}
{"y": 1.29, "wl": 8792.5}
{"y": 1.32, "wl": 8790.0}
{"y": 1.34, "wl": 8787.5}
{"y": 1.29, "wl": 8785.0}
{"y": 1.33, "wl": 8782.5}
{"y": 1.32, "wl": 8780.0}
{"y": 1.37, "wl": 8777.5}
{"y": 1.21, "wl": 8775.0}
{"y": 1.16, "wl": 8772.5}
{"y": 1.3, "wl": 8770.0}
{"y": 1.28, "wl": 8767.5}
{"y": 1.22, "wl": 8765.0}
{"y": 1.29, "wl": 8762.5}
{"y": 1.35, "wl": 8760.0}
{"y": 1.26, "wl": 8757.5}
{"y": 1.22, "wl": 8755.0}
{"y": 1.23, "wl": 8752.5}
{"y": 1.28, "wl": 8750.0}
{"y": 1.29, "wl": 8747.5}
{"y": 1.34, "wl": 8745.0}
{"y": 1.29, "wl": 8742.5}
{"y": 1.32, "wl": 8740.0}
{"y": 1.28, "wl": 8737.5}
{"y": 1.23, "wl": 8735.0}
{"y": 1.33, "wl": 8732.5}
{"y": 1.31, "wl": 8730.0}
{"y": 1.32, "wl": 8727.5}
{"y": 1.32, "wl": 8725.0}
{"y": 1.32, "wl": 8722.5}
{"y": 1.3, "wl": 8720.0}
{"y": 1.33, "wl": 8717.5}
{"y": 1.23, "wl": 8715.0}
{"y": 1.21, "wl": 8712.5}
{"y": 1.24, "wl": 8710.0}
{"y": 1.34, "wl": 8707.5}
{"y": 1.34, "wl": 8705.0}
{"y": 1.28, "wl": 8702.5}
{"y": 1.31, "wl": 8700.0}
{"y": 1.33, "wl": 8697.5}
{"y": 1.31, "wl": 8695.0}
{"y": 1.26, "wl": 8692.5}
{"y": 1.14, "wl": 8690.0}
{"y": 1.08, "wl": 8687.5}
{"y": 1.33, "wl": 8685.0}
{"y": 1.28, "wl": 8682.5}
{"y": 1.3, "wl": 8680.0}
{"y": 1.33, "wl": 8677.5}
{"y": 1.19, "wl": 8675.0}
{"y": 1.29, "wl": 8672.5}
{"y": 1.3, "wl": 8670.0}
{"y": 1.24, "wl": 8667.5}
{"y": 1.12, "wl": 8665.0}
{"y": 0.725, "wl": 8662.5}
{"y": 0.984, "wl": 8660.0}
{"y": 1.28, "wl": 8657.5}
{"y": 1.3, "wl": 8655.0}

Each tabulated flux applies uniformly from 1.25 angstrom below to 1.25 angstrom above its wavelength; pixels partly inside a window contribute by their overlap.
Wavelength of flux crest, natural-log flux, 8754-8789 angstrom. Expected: 8777.5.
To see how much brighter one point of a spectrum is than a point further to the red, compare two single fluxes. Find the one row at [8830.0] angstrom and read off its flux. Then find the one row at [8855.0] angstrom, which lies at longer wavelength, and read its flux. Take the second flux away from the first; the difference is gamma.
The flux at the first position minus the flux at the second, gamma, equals 0.07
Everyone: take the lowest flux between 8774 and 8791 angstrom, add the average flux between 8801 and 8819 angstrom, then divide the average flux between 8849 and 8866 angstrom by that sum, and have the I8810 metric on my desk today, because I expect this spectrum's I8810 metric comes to 0.526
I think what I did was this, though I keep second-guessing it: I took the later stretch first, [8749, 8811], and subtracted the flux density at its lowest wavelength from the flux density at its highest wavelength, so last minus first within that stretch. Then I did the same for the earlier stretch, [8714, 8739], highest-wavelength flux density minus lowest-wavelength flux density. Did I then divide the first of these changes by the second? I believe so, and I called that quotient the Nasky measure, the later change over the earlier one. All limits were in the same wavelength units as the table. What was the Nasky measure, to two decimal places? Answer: 0.20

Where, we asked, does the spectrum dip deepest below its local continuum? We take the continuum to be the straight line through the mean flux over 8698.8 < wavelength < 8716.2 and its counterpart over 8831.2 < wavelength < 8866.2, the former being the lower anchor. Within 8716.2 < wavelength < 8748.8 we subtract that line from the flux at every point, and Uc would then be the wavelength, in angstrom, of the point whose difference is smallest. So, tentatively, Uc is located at 8735.0 angstrom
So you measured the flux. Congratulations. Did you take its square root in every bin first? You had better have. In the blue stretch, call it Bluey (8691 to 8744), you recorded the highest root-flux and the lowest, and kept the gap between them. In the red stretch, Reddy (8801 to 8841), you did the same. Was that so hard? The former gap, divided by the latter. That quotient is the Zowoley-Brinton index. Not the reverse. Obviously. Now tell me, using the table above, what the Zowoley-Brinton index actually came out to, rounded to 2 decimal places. 0.33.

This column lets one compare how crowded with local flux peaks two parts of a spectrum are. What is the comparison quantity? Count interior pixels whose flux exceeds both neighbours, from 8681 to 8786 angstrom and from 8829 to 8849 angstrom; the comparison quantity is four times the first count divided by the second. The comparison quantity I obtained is 20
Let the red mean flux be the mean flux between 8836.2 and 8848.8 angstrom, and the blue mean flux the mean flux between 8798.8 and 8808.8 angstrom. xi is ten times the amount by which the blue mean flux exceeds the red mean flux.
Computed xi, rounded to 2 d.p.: -1.38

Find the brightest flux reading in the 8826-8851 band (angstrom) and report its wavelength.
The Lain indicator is 8832.5 angstrom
